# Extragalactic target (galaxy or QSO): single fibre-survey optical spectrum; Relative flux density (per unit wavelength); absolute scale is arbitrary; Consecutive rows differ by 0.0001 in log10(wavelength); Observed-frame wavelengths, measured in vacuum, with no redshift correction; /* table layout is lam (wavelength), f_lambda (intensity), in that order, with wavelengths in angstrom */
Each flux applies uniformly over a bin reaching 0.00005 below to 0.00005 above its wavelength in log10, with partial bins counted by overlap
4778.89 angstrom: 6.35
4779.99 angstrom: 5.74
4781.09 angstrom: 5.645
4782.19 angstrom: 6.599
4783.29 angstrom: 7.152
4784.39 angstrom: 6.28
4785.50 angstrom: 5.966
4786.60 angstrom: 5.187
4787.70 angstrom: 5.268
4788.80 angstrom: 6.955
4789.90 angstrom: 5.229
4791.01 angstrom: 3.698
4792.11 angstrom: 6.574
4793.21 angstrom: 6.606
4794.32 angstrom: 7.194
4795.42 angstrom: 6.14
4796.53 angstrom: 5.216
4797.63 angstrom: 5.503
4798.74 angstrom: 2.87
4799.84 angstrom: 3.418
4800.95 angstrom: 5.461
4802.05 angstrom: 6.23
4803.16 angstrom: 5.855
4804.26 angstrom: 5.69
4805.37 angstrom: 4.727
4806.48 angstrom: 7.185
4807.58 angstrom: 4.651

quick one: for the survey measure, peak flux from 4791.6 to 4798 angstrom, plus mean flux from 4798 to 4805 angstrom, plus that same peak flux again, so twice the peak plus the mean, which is 19.3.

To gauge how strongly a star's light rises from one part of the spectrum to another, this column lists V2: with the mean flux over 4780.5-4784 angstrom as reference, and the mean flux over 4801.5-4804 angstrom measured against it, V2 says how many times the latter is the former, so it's 0.93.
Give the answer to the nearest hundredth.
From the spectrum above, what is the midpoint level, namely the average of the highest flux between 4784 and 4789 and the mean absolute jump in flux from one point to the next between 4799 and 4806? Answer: 3.91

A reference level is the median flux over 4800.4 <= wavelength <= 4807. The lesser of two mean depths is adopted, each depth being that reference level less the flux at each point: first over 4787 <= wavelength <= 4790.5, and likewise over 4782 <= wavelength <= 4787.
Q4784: -0.5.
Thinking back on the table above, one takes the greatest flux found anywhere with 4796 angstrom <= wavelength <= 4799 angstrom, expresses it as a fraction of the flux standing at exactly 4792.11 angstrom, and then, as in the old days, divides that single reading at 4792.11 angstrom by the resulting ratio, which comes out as 7.9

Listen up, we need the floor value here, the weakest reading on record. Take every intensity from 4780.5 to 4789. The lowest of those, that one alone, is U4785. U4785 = 5.187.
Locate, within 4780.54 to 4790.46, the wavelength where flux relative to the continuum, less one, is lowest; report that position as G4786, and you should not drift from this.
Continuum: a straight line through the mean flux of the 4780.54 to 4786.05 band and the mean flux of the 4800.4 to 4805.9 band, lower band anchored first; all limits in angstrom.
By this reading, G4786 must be 4786.60 angstrom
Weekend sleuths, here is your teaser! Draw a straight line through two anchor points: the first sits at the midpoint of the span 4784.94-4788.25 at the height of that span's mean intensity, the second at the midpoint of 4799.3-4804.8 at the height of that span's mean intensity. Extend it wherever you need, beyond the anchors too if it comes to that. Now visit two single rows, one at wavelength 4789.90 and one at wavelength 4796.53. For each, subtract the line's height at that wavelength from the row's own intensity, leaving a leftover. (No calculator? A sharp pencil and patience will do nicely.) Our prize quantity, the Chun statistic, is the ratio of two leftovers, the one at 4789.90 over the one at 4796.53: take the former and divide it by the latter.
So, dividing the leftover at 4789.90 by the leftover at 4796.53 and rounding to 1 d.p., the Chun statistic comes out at 1.3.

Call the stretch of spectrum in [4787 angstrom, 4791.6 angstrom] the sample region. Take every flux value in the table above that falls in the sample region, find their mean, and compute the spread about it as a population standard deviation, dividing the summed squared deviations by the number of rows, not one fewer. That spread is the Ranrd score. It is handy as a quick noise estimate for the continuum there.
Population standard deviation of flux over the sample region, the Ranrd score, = 1.15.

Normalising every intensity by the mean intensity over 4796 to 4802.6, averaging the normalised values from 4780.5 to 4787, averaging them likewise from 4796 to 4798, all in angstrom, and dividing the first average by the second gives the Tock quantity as 1.15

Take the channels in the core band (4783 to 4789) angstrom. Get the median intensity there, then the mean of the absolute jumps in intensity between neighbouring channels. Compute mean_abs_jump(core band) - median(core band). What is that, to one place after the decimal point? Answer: -5.4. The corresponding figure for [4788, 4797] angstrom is -5.1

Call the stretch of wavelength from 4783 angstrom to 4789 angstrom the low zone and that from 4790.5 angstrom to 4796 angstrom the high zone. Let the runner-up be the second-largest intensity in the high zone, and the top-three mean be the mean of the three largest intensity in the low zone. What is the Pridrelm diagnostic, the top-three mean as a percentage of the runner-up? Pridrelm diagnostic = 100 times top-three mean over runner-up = 103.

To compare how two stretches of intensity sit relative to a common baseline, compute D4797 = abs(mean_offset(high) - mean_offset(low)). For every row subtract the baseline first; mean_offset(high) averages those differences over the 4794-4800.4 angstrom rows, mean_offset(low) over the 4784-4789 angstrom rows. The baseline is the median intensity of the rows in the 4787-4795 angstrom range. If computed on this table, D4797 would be 0.9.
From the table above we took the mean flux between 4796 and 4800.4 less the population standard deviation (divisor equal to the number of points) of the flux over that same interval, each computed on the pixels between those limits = 3.1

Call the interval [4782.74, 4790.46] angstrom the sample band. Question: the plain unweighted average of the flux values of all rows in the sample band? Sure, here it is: 6.0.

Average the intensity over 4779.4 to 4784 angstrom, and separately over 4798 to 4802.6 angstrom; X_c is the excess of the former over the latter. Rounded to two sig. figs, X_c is 1.8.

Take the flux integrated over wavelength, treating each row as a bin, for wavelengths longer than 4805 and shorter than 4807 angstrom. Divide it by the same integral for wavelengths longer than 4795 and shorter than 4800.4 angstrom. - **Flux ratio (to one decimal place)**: 0.5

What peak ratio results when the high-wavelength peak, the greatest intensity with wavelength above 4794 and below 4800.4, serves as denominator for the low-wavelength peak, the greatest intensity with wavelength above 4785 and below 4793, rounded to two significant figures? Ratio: 0.97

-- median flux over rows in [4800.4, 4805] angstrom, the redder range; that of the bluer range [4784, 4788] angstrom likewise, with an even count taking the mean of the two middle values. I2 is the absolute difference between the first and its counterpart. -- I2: 0.16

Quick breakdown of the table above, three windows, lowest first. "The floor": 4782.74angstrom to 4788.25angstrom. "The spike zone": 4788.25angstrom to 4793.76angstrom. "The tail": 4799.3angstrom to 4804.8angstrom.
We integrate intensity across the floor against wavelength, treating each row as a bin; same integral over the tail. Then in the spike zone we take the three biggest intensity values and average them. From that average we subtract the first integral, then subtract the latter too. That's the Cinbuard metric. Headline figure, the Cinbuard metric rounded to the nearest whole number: -56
